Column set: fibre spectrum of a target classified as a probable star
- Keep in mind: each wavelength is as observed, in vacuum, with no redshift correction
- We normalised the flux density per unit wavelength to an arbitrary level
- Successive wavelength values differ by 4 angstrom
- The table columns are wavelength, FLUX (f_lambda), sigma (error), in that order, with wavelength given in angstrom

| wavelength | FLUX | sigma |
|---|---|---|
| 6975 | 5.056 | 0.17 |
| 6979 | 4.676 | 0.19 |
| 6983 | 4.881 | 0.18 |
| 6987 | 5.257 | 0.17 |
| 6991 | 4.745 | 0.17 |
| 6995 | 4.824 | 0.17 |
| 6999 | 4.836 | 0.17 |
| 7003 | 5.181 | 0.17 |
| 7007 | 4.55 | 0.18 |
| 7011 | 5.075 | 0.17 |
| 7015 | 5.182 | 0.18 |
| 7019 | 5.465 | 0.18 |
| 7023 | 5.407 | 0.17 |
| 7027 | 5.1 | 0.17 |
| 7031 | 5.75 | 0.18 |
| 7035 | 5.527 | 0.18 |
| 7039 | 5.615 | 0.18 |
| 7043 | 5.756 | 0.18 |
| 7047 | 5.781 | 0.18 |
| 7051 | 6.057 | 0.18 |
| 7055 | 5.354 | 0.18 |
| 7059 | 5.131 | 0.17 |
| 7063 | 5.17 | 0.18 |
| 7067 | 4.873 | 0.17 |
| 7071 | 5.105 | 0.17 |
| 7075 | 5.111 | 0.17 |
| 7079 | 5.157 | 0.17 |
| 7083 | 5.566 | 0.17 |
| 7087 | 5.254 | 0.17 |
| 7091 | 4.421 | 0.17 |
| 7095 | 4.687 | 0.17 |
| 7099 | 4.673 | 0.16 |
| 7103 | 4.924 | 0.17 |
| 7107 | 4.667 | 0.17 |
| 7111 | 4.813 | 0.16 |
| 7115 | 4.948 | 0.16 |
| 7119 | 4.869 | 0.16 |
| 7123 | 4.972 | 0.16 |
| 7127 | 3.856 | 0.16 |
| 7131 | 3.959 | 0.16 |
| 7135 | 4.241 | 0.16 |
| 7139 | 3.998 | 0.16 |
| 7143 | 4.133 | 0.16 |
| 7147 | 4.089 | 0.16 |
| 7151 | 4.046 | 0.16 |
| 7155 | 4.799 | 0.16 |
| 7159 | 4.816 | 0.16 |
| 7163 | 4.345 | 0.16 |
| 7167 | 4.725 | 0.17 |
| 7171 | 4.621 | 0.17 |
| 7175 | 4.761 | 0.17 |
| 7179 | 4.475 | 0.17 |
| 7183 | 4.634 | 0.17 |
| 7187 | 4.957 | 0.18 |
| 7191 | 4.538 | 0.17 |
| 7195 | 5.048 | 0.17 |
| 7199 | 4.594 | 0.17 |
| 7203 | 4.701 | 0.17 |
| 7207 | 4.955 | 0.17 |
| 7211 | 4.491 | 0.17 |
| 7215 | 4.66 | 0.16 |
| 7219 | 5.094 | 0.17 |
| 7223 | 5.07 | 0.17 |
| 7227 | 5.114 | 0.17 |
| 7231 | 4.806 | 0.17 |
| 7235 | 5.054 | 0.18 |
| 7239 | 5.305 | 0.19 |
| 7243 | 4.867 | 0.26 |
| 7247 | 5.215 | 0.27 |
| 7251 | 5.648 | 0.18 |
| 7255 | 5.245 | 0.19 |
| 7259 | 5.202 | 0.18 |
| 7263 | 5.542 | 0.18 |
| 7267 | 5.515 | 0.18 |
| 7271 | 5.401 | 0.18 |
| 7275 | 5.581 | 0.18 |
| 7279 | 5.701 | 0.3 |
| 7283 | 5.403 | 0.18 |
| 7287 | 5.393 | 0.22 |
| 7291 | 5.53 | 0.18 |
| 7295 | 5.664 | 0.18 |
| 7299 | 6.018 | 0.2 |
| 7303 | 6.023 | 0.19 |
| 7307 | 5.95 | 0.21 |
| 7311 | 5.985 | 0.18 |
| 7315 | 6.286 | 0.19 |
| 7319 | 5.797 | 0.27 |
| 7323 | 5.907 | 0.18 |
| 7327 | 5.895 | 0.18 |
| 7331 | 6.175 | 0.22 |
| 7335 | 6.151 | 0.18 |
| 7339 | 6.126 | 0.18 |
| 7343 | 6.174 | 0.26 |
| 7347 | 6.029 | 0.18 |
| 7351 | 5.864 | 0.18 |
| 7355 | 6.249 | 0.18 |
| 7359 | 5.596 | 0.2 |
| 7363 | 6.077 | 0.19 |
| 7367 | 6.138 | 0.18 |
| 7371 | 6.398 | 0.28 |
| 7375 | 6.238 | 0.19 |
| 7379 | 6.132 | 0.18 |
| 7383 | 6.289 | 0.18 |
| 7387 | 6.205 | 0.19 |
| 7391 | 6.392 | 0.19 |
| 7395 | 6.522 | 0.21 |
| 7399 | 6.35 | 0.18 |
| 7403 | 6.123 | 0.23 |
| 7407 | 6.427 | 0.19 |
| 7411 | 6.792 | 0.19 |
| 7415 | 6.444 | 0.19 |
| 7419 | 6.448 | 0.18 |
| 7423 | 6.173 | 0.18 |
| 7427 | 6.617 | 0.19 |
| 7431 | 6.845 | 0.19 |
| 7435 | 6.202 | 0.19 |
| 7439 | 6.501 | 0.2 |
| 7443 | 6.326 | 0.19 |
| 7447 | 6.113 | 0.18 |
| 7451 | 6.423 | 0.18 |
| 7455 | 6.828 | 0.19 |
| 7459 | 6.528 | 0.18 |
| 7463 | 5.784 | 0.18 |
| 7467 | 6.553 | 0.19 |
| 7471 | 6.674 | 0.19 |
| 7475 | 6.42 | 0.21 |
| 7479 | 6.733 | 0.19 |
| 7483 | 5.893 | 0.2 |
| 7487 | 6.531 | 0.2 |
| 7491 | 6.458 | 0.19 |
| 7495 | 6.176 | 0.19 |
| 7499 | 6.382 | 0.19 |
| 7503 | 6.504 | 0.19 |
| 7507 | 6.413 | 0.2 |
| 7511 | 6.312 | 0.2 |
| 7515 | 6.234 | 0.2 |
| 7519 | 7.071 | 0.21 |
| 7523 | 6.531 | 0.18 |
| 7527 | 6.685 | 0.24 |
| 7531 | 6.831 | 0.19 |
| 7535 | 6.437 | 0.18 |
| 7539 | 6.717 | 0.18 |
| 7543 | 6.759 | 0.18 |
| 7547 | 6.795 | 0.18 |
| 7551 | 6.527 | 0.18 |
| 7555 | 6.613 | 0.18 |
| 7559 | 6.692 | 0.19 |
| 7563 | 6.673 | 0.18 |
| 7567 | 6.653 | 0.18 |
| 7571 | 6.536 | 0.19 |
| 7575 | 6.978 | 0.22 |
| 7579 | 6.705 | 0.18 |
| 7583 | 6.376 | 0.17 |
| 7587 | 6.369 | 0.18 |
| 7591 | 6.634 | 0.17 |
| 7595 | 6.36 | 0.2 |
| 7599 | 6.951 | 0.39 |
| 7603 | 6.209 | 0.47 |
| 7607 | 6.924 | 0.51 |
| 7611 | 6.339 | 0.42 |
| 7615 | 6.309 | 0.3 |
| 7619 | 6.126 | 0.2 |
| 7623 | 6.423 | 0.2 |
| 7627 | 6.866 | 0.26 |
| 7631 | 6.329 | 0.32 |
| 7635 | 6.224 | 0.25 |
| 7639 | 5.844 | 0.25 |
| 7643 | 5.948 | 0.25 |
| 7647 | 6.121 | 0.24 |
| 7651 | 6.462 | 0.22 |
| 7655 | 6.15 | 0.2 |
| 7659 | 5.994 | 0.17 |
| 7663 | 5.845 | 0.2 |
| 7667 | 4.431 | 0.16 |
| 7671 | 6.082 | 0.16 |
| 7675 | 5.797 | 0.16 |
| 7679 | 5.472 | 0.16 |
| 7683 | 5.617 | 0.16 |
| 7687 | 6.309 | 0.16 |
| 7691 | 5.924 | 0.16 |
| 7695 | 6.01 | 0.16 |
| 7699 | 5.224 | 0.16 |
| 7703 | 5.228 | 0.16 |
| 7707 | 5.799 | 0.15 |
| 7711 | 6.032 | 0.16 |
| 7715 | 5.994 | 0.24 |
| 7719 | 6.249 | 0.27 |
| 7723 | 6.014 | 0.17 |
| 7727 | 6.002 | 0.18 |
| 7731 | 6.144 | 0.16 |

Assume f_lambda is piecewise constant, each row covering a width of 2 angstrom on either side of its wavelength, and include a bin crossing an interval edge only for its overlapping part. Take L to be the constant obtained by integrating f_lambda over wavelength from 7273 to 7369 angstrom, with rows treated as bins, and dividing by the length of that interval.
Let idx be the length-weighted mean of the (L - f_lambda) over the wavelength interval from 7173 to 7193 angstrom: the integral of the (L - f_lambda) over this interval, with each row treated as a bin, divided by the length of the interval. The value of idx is 1.23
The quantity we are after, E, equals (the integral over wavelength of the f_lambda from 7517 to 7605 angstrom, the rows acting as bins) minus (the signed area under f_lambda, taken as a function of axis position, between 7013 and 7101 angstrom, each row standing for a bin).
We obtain 120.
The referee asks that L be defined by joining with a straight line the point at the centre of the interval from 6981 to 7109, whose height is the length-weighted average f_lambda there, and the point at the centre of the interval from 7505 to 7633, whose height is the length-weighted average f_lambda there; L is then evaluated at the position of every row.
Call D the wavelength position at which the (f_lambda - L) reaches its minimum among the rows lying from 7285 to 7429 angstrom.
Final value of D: 7287 angstrom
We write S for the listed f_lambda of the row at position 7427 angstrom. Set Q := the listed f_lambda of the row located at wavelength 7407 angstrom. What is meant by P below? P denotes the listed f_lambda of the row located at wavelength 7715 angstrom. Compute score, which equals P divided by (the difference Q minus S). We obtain -32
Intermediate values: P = 5.994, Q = 6.427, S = 6.617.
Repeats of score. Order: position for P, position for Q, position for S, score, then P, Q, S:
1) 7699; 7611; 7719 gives 58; 5.224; 6.339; 6.249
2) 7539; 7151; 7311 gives -3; 6.717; 4.046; 5.985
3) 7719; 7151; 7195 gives -6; 6.249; 4.046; 5.048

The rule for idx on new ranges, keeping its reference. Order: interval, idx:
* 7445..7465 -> -0.43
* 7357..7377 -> -0.18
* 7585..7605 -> -0.60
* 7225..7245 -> 0.88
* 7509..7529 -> -0.66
